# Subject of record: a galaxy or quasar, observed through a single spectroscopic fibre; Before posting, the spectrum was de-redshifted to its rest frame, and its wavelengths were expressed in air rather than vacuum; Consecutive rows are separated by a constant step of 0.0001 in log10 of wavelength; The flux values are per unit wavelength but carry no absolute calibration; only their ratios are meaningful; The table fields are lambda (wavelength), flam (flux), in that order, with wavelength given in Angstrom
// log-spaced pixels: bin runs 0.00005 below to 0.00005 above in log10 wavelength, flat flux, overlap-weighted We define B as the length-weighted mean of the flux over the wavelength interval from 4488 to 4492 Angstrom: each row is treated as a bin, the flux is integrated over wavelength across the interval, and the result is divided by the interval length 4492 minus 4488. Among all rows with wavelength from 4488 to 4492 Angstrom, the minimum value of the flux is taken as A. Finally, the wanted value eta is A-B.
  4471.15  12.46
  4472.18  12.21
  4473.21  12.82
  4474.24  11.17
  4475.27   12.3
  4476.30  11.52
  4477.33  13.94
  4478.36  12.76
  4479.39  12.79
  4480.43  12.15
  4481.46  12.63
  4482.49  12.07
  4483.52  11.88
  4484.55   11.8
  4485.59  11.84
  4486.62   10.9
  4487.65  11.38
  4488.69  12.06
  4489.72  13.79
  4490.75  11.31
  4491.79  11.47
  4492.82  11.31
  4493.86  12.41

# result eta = -0.9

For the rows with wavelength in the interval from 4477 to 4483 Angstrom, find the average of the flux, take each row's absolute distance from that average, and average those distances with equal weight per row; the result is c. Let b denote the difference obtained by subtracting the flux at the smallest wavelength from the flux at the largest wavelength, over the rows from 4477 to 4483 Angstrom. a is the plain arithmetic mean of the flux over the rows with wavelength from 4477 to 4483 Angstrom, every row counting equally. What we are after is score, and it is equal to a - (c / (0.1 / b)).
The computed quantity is 21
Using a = 12.7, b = -1.9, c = 0.44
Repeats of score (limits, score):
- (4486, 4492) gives 8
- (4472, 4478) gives 0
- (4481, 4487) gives 18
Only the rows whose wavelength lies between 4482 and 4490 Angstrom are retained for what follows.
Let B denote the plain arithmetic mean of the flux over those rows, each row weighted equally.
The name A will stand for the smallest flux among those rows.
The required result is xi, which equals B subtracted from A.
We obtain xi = -1.1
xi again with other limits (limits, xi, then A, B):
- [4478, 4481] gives -0.4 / 12.15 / 12.6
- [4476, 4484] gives -0.9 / 11.52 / 12.5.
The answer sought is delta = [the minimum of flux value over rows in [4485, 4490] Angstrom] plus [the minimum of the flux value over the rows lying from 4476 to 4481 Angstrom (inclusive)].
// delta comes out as 22.4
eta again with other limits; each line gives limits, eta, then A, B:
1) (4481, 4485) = -0.3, 11.8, 12.1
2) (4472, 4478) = -1.2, 11.17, 12.4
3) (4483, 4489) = -0.7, 10.9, 11.6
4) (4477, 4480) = -0.3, 12.76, 13.1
